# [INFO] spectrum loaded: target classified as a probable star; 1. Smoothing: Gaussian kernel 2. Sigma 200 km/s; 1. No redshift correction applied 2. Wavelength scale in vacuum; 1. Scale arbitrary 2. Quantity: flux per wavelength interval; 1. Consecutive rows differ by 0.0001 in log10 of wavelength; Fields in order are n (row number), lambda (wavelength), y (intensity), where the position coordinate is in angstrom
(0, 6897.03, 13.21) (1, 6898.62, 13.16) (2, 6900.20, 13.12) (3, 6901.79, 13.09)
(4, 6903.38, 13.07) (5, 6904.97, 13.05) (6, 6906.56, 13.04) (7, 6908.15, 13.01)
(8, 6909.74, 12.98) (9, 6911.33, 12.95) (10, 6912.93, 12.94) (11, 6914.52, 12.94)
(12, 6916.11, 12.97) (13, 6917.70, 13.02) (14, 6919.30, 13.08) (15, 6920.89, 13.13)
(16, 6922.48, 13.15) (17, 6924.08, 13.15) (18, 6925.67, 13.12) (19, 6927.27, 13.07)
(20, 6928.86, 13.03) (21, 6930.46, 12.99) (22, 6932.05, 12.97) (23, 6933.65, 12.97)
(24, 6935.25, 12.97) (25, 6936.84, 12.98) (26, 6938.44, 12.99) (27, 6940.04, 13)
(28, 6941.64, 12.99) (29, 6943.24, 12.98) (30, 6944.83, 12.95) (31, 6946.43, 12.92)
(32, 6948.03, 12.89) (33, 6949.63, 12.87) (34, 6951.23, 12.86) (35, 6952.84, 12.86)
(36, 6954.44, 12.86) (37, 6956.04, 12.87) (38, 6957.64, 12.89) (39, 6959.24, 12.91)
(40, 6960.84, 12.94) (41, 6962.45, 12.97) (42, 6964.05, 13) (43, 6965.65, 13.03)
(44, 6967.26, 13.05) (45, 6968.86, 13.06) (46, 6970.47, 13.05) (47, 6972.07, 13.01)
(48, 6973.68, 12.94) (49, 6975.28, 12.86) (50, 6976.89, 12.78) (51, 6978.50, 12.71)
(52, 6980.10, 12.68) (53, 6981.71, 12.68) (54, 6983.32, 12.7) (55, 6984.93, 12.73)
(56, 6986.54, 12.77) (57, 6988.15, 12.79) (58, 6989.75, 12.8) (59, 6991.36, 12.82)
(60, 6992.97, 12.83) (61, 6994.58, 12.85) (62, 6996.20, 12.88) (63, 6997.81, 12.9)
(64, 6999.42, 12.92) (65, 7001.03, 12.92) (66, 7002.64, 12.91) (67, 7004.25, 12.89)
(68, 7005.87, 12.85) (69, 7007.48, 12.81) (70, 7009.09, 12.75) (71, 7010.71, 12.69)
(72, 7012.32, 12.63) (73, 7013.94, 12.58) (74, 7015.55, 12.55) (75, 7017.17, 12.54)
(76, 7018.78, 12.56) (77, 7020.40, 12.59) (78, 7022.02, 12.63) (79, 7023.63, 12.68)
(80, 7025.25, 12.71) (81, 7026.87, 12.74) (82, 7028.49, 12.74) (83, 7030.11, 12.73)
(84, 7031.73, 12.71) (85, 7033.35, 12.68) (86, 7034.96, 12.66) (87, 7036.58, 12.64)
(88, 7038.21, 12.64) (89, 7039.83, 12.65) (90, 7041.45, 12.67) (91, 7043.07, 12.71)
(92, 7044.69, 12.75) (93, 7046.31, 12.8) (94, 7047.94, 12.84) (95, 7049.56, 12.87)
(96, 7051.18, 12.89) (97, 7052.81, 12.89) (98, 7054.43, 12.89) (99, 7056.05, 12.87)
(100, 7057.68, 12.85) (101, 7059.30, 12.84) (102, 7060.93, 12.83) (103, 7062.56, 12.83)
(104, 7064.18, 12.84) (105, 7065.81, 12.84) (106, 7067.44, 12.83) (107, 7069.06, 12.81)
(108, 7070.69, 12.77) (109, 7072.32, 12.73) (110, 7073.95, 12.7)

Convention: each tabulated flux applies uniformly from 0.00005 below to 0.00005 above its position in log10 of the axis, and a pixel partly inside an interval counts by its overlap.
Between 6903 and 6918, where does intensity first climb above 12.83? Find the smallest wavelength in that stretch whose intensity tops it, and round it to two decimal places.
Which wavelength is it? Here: 6903.38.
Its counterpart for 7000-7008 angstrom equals 7001.03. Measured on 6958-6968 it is 6959.24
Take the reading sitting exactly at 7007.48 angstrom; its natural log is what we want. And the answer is 2.55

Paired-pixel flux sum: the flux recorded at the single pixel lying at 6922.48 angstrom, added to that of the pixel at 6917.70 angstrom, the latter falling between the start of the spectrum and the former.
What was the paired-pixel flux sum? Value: 26.2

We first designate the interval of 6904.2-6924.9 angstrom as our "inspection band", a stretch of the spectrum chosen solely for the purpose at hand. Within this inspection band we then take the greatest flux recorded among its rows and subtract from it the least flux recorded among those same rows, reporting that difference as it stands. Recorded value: 0.21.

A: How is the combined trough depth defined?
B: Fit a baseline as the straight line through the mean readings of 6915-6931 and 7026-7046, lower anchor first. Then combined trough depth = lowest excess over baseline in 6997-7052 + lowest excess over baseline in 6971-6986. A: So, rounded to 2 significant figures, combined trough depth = -0.42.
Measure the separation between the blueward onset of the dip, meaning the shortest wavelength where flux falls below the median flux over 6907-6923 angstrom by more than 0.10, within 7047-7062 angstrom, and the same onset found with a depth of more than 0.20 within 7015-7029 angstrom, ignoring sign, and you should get 32.4 angstrom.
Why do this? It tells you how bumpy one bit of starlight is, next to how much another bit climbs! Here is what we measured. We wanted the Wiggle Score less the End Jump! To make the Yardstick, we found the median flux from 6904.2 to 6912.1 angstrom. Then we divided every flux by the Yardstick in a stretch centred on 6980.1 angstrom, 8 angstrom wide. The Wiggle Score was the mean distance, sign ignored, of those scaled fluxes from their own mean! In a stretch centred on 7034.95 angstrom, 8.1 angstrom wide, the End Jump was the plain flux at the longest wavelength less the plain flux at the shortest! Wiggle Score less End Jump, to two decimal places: 0.07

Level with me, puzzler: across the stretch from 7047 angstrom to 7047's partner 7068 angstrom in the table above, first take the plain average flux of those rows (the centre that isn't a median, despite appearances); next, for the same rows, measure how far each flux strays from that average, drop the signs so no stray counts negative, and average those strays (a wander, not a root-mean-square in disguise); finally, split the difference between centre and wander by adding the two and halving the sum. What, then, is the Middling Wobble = 6.44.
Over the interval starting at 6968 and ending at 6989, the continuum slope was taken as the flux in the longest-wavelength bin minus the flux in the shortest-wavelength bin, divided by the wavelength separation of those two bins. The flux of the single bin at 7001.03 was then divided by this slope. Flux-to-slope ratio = -923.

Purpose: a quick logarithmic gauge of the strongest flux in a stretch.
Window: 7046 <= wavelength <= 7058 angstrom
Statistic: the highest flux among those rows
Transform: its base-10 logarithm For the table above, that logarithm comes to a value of 1.11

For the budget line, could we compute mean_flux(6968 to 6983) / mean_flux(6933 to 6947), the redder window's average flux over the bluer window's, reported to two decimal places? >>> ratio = 0.99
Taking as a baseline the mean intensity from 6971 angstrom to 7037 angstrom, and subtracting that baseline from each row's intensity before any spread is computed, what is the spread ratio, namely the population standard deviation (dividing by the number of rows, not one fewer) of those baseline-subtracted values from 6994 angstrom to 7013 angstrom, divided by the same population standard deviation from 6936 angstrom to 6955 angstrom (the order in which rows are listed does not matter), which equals 1.64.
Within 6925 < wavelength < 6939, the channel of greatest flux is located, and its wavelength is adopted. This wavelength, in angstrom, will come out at 6925.67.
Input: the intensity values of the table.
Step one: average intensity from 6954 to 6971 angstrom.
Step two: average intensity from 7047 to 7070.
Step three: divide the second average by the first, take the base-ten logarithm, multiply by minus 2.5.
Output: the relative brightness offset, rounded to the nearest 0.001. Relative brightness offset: 0.010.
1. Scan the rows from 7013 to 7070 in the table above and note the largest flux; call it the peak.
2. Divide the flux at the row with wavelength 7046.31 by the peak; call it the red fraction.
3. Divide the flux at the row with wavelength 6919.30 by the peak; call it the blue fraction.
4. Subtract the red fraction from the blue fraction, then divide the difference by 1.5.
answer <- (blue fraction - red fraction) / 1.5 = 0.014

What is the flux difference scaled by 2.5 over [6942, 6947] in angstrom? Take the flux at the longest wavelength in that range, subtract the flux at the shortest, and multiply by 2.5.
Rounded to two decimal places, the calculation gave -0.15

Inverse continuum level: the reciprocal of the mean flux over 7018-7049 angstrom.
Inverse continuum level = 0.0788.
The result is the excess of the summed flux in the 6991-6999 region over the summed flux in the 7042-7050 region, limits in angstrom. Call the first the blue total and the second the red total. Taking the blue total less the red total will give 0.31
